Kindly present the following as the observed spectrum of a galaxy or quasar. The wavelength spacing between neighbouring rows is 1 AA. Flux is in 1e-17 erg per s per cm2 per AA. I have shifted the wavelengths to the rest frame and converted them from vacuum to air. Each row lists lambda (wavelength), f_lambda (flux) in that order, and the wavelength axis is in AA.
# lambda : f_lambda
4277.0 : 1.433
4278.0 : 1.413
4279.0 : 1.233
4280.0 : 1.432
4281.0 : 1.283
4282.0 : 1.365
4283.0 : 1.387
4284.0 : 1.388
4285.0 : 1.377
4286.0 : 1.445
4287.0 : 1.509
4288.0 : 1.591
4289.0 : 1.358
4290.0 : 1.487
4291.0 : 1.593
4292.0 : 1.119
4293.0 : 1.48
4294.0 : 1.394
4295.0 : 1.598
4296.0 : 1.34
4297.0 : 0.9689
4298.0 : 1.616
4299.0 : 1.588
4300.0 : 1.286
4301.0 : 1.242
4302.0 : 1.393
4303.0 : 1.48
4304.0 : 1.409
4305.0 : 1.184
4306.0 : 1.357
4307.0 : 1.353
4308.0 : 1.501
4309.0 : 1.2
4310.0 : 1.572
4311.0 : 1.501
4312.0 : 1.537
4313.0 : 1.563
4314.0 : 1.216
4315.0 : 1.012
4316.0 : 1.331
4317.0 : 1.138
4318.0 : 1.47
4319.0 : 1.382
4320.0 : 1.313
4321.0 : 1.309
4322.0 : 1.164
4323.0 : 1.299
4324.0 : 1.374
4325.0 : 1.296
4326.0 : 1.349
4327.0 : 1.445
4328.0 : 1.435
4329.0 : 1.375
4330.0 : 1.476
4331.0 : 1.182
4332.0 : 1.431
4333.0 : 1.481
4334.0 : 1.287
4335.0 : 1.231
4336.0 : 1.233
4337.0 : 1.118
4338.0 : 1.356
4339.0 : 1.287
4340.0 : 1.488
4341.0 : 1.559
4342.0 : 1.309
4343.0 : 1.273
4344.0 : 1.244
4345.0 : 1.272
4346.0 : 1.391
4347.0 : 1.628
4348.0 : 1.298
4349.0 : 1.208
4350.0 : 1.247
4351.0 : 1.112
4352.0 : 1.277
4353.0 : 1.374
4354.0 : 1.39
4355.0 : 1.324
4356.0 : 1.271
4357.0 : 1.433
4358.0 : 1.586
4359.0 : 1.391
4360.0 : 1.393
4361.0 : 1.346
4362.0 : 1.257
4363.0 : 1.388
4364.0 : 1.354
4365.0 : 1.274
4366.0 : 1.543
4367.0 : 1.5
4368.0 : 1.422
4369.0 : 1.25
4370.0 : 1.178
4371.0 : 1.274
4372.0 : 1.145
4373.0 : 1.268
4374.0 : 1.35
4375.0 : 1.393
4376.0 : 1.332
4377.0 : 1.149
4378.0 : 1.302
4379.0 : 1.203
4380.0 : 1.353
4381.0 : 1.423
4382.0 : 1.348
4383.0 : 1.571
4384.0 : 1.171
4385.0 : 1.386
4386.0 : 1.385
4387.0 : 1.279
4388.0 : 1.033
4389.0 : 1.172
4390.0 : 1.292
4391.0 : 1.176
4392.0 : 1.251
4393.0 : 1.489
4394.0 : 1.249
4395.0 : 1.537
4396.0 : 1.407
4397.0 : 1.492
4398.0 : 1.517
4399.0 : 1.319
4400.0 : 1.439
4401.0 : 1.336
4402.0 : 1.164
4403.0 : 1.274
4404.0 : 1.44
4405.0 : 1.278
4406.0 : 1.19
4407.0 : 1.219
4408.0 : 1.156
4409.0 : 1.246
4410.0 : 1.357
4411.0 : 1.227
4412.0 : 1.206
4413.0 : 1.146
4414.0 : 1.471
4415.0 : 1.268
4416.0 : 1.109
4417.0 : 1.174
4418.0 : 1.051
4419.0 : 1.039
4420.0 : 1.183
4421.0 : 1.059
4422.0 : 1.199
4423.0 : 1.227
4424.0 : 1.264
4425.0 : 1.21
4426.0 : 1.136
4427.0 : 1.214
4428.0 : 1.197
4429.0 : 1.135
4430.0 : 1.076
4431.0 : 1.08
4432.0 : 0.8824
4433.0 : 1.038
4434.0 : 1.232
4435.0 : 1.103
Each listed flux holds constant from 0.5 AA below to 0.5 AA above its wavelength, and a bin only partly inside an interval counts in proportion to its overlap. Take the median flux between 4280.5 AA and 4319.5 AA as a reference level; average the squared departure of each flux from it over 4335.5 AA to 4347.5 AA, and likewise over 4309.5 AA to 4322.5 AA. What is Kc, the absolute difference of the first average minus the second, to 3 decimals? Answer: 0.010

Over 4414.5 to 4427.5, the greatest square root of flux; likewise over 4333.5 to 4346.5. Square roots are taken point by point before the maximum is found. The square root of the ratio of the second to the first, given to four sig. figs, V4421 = 1.053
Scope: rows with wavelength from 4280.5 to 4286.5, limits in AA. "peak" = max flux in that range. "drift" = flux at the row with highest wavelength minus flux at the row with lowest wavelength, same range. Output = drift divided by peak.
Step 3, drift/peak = 0.11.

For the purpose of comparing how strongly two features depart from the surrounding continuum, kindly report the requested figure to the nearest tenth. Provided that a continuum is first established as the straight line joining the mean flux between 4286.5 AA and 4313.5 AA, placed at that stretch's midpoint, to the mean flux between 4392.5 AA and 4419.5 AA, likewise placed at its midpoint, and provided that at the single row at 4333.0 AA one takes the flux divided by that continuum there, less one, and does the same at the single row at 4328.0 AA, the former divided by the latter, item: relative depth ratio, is 2.0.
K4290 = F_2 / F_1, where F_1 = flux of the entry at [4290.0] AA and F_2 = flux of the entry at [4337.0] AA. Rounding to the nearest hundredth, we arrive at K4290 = 0.75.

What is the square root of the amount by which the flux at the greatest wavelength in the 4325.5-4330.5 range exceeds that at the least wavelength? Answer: 0.36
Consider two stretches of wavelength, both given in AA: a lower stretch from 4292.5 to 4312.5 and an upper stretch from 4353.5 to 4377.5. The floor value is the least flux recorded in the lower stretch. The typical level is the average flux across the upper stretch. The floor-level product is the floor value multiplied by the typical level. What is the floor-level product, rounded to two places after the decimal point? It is 1.30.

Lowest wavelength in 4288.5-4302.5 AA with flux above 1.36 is 4290.0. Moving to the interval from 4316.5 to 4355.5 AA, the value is 4318.0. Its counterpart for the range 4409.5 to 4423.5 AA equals 4414.0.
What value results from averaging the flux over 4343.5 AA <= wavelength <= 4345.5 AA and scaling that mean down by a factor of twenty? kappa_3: 0.0629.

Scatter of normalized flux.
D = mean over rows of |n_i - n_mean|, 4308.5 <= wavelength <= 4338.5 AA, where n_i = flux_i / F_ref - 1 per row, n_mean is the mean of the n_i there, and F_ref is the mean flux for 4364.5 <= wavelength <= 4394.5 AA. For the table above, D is 0.087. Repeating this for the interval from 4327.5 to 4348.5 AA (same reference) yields 0.082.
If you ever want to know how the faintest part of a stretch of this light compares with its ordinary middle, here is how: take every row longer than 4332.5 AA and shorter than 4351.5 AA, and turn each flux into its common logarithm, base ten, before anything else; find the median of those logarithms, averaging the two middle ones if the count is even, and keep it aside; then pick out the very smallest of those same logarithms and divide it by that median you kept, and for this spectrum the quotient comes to 0.42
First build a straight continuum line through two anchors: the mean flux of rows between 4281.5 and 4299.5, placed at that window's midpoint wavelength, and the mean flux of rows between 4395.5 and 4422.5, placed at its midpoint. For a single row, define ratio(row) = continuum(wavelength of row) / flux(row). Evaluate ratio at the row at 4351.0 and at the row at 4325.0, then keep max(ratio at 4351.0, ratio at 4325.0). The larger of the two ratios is 1.20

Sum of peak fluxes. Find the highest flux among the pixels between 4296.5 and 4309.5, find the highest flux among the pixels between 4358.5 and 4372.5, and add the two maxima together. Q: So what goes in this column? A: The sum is 3.16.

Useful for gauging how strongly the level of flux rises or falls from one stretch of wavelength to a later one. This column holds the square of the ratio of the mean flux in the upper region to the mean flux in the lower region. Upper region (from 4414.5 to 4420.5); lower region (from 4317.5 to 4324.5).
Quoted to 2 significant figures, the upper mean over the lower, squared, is 0.73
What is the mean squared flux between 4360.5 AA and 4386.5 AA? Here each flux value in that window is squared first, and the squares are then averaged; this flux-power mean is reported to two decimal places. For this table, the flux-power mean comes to 1.78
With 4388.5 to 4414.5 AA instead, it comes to 1.73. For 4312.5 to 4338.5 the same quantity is 1.75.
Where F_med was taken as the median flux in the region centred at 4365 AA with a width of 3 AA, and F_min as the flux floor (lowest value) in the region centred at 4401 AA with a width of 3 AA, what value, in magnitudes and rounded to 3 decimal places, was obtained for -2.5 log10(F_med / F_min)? -0.164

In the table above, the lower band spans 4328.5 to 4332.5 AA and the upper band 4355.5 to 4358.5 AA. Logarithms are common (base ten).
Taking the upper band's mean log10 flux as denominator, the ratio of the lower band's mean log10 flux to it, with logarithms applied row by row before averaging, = 0.9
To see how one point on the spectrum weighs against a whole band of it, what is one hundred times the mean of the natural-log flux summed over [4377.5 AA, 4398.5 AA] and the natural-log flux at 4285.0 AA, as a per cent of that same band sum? 52.7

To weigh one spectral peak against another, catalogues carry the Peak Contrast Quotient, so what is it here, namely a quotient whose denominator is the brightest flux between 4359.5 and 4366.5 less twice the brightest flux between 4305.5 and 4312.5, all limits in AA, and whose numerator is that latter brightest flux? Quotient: -0.982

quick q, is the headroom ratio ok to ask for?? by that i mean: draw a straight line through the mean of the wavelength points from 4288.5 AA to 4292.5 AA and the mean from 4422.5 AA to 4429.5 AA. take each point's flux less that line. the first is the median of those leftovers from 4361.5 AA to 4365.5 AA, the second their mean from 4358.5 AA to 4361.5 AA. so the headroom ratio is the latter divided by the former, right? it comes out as 2.9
